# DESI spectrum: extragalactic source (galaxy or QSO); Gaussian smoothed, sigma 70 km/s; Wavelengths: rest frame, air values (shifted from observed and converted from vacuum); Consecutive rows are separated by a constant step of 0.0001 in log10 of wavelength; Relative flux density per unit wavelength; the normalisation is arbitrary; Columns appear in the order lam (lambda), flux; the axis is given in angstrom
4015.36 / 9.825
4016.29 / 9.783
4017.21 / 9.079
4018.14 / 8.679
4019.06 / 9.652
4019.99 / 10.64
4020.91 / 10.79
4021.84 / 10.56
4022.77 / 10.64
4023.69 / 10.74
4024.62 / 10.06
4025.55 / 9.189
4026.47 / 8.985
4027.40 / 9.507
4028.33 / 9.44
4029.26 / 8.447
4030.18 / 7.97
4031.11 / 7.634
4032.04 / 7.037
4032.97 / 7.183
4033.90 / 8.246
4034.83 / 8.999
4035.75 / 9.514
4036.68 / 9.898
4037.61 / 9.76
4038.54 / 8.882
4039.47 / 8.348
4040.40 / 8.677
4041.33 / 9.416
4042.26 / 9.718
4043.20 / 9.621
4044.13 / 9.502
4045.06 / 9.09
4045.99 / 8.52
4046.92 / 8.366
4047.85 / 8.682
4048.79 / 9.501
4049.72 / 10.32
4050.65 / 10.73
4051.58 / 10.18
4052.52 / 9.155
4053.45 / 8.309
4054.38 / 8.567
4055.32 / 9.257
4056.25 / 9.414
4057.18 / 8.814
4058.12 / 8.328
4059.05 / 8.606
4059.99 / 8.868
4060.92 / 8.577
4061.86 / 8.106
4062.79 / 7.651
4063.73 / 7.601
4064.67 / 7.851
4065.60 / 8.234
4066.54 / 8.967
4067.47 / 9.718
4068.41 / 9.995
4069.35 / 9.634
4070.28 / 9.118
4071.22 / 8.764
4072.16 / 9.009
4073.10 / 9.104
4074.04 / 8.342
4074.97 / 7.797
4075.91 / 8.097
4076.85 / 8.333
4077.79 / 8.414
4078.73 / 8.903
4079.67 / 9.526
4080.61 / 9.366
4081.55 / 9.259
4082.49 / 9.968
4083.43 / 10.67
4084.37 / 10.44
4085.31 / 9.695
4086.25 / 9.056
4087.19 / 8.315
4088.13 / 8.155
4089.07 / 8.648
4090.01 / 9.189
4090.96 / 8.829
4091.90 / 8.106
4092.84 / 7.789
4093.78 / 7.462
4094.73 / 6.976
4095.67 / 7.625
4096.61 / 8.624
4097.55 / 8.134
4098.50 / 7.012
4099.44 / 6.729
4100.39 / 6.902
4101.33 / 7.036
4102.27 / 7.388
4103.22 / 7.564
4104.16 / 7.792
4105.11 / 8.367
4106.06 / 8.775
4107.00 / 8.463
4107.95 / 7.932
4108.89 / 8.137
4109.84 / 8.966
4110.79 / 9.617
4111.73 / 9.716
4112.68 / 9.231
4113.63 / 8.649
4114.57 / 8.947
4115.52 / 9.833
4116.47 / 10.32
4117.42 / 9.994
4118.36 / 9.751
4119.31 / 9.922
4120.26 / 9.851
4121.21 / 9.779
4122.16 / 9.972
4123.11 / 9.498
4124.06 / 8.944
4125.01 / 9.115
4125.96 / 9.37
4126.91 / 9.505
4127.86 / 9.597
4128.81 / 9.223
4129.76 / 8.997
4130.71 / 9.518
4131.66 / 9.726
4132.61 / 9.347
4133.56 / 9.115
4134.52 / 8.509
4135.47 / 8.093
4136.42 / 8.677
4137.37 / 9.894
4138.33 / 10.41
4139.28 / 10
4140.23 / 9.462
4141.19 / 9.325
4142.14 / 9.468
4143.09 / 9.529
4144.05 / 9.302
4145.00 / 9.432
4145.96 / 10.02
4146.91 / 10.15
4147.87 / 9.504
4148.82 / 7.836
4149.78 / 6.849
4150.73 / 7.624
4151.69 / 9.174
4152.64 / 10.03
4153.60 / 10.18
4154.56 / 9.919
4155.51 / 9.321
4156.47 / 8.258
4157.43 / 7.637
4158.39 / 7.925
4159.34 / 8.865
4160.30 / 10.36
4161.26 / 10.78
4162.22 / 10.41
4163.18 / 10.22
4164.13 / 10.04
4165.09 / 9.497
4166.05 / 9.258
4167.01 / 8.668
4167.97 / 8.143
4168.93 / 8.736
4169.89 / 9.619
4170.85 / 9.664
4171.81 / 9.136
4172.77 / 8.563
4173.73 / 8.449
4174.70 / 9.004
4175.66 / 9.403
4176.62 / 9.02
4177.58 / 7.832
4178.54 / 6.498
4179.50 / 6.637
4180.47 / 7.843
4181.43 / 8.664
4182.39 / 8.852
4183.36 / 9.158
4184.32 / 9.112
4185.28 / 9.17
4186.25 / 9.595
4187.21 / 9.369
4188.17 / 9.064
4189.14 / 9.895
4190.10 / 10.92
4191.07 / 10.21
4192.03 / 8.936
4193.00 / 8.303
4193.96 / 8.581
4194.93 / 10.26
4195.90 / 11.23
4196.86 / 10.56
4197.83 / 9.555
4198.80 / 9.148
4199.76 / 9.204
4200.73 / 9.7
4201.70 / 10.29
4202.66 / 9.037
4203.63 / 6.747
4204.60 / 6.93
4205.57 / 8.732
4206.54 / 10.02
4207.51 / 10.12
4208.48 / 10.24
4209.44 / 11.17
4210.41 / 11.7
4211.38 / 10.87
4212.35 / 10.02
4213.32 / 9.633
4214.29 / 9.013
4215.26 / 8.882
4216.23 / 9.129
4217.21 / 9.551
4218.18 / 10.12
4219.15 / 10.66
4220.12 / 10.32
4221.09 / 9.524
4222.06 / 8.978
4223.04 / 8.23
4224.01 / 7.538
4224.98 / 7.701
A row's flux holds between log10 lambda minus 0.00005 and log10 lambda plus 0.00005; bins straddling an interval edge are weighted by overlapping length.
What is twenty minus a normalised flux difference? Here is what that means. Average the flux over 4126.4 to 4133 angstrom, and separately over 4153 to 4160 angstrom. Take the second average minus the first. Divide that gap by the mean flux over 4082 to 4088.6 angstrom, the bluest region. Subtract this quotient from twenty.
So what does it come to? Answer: 20.1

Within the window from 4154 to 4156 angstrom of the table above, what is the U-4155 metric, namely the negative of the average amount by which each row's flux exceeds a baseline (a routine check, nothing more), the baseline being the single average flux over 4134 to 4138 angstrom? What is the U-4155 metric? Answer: -0.8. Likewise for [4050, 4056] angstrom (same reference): -0.6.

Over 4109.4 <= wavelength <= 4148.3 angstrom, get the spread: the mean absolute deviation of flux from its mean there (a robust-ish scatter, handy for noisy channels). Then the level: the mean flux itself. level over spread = 25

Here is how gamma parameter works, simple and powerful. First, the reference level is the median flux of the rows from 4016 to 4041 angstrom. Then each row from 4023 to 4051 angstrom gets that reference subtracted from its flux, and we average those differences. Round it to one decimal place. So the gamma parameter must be -0.1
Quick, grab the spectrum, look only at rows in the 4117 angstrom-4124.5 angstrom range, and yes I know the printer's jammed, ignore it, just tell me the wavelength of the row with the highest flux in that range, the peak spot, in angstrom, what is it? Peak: 4117.42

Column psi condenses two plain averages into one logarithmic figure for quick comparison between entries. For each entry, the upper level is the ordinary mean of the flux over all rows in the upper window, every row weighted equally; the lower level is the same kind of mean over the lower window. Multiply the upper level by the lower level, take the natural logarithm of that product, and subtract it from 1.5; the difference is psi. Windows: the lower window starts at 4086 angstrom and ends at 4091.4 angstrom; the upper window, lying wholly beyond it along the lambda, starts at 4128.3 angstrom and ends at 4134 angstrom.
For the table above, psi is -2.895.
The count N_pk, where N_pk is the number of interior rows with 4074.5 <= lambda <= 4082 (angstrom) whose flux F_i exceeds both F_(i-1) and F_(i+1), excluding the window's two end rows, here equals 1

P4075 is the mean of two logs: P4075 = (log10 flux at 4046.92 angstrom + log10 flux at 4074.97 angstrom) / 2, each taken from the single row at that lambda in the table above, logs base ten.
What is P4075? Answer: 0.91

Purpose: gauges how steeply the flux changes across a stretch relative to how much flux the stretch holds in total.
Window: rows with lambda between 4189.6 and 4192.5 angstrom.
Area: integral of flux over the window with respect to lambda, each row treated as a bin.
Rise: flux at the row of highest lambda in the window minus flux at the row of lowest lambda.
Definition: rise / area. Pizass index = -0.068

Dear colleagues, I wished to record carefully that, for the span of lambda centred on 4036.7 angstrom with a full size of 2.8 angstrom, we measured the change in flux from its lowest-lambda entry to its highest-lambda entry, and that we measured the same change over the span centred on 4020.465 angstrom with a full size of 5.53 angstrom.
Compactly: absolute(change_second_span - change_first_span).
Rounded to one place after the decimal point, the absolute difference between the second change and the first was 1.7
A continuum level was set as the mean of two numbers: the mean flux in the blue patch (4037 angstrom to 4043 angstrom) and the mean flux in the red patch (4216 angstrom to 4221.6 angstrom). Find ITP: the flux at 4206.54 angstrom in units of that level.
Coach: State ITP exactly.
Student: 1.05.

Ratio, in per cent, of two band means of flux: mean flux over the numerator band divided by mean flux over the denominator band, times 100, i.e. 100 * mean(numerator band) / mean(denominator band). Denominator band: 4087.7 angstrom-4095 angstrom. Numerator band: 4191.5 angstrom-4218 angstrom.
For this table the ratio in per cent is 117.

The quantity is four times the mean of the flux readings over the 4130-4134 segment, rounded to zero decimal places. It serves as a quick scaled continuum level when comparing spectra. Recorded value 38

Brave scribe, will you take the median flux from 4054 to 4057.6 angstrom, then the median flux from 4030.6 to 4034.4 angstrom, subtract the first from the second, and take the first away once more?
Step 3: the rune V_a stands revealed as -10.7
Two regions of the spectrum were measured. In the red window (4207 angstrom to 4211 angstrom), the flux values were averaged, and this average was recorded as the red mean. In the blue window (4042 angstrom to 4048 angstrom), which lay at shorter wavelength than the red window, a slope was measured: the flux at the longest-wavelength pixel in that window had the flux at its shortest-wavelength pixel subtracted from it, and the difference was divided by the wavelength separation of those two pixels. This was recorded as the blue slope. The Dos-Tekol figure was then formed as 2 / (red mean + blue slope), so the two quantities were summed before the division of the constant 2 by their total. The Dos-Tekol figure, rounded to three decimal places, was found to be 0.188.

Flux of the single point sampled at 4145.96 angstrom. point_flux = 10.02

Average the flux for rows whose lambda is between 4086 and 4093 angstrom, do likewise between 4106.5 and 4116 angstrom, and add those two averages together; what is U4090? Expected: 17.5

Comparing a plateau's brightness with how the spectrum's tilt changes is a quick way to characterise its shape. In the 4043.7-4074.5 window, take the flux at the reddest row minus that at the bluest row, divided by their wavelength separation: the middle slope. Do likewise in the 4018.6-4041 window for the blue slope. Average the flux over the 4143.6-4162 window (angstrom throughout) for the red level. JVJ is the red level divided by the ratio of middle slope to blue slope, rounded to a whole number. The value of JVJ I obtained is 11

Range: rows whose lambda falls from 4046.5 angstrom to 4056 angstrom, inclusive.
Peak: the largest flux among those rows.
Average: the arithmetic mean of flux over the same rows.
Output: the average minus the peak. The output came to -1.42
